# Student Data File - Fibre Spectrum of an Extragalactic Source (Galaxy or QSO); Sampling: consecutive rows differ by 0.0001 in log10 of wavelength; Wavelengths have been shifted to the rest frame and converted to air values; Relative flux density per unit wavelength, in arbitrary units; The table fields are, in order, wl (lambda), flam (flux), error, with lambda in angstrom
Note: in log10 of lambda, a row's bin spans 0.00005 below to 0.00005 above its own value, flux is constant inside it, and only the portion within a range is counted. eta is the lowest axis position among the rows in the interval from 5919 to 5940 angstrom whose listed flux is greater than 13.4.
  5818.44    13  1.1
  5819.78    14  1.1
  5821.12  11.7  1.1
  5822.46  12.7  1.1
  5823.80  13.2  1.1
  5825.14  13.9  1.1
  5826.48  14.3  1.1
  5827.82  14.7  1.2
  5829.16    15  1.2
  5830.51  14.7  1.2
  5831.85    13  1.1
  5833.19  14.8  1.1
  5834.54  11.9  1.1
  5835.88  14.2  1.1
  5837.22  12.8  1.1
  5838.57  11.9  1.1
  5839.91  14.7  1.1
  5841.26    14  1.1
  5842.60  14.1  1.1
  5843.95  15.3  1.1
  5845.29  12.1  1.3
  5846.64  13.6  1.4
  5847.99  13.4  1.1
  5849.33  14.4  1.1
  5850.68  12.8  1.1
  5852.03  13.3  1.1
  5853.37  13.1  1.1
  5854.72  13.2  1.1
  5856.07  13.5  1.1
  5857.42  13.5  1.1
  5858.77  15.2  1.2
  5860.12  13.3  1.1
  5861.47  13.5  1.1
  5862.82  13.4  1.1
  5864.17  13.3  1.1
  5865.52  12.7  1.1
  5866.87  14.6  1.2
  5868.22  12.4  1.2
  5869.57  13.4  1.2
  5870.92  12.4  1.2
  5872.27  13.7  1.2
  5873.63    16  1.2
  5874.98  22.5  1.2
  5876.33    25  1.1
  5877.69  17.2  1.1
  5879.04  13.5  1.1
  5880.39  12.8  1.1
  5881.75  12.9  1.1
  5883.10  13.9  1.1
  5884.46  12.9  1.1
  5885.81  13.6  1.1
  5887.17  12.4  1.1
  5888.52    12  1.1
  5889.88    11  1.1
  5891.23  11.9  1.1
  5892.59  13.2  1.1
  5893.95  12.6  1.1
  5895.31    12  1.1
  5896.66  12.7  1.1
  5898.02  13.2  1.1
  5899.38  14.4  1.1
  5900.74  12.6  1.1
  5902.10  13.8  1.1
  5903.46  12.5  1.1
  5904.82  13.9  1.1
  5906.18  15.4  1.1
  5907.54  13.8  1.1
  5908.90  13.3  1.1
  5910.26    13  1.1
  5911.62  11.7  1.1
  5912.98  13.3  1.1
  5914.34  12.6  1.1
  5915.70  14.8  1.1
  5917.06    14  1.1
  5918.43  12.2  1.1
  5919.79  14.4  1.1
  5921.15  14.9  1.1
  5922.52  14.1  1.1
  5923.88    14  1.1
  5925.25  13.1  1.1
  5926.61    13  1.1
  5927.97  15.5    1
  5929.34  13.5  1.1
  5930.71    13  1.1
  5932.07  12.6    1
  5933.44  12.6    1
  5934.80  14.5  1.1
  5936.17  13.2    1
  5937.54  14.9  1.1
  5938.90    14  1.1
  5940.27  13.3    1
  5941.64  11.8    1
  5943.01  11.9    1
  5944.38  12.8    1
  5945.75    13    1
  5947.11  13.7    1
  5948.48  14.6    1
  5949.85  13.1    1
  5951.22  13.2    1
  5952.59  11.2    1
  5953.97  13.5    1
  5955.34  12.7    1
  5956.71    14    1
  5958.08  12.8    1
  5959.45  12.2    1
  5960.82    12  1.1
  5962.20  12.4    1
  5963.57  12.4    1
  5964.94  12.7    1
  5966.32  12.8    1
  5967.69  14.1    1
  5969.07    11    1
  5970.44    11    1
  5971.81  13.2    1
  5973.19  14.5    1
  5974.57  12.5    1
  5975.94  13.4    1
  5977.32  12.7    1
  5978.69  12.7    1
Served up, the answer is 5919.79 angstrom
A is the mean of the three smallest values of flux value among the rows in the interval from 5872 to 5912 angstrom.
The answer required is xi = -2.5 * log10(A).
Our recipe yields -2.65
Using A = 11.5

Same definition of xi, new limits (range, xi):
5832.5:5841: -2.72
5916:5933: -2.75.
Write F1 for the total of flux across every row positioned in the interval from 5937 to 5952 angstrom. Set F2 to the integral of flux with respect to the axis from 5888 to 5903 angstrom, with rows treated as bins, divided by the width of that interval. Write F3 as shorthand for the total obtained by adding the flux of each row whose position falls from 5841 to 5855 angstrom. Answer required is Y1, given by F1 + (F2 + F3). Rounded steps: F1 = 146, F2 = 12.7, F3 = 149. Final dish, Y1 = 308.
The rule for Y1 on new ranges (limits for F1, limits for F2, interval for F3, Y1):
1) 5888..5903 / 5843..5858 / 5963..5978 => 293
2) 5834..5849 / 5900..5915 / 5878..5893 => 301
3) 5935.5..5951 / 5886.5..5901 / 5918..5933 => 309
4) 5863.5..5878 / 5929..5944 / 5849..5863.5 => 336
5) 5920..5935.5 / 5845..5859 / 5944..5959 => 309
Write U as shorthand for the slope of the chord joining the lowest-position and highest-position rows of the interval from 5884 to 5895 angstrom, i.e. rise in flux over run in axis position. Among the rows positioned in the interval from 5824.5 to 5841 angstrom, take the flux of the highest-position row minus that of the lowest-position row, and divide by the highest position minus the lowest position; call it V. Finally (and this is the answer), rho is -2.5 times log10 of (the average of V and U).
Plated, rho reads 4.9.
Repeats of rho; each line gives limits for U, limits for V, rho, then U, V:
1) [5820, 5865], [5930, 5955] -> 3.8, 0.037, 0.02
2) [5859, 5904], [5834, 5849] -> 3.3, -0.018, 0.11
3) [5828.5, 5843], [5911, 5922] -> 2.2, -0.067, 0.34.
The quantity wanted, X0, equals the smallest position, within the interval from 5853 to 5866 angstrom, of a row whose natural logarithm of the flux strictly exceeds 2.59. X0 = 5856.07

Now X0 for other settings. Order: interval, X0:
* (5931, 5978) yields 5934.80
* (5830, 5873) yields 5830.51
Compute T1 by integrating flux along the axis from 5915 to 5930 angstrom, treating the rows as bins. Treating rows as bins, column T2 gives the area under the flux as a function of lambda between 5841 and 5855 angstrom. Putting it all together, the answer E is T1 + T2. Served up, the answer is 399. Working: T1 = 209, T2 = 190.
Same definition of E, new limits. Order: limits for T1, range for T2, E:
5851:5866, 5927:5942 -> 405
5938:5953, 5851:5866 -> 397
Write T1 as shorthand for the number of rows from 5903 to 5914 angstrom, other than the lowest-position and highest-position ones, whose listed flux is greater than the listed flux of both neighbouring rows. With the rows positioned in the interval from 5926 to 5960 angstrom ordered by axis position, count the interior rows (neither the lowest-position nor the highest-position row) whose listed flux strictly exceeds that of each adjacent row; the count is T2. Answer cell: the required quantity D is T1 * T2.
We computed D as 7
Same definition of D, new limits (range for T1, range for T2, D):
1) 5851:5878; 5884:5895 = 10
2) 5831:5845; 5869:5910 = 21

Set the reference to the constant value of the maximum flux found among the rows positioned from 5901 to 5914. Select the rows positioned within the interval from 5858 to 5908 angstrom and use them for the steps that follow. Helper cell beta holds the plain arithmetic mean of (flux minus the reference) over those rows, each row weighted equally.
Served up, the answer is -1.5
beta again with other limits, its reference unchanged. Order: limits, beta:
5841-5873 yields -1.9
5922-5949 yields -1.9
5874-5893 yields -0.8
